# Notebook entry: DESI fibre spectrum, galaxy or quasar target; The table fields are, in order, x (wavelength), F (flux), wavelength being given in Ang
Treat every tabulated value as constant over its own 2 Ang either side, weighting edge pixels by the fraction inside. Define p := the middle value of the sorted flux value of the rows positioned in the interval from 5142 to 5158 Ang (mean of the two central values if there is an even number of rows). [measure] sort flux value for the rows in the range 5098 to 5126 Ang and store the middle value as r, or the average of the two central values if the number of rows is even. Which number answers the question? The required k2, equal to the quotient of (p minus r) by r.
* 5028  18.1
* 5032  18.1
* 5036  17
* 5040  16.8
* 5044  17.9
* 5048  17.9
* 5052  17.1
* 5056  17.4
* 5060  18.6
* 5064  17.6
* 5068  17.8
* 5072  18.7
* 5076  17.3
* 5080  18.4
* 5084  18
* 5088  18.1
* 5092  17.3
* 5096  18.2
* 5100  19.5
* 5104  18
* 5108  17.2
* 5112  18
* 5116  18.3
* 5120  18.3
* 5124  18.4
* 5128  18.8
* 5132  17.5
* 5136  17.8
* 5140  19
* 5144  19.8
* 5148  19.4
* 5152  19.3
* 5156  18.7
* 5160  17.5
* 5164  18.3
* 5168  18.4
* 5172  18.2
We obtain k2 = 0.06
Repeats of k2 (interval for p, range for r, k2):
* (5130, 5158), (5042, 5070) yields 0.07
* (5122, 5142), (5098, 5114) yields 0.02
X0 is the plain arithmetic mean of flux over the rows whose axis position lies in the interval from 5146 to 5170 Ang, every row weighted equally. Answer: 18.6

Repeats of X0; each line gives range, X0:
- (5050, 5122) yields 18.0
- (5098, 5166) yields 18.5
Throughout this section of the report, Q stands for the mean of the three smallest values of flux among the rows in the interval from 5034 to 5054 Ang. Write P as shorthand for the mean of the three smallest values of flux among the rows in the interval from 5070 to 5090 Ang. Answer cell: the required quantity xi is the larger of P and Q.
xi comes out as 17.8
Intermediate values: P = 17.8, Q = 17.0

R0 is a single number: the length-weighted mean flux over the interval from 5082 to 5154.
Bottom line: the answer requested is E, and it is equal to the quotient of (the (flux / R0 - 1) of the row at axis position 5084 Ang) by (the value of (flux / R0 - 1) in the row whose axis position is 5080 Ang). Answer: -23.0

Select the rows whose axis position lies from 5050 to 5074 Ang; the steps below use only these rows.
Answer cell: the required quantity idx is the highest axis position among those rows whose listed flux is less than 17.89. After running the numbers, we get 5068 Ang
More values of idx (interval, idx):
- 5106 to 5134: 5132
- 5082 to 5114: 5108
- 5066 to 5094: 5092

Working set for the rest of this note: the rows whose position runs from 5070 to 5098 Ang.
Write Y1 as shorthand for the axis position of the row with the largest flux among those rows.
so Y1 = 5072 Ang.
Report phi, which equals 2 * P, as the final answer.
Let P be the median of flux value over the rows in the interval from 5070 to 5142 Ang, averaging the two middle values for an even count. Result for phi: 36.3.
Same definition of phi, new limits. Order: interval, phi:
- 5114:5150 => 36.8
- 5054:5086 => 35.8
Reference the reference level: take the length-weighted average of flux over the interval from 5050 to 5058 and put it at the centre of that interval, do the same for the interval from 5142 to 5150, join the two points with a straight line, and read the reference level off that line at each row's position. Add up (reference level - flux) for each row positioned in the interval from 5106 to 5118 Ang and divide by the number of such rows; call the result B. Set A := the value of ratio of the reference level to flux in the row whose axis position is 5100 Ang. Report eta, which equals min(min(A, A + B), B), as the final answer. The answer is 0.90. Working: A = 0.94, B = 0.9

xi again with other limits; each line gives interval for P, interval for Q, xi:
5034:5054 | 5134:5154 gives 18.7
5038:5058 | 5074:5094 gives 17.5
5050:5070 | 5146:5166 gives 18.2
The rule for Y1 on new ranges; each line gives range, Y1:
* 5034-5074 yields 5072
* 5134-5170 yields 5144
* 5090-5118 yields 5100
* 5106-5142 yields 5140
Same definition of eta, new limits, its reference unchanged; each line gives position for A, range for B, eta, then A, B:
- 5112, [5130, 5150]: 0.75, 1.04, 0.7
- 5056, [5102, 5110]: 0.98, 0.99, 1.0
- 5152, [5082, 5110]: 0.28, 1.02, 0.3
